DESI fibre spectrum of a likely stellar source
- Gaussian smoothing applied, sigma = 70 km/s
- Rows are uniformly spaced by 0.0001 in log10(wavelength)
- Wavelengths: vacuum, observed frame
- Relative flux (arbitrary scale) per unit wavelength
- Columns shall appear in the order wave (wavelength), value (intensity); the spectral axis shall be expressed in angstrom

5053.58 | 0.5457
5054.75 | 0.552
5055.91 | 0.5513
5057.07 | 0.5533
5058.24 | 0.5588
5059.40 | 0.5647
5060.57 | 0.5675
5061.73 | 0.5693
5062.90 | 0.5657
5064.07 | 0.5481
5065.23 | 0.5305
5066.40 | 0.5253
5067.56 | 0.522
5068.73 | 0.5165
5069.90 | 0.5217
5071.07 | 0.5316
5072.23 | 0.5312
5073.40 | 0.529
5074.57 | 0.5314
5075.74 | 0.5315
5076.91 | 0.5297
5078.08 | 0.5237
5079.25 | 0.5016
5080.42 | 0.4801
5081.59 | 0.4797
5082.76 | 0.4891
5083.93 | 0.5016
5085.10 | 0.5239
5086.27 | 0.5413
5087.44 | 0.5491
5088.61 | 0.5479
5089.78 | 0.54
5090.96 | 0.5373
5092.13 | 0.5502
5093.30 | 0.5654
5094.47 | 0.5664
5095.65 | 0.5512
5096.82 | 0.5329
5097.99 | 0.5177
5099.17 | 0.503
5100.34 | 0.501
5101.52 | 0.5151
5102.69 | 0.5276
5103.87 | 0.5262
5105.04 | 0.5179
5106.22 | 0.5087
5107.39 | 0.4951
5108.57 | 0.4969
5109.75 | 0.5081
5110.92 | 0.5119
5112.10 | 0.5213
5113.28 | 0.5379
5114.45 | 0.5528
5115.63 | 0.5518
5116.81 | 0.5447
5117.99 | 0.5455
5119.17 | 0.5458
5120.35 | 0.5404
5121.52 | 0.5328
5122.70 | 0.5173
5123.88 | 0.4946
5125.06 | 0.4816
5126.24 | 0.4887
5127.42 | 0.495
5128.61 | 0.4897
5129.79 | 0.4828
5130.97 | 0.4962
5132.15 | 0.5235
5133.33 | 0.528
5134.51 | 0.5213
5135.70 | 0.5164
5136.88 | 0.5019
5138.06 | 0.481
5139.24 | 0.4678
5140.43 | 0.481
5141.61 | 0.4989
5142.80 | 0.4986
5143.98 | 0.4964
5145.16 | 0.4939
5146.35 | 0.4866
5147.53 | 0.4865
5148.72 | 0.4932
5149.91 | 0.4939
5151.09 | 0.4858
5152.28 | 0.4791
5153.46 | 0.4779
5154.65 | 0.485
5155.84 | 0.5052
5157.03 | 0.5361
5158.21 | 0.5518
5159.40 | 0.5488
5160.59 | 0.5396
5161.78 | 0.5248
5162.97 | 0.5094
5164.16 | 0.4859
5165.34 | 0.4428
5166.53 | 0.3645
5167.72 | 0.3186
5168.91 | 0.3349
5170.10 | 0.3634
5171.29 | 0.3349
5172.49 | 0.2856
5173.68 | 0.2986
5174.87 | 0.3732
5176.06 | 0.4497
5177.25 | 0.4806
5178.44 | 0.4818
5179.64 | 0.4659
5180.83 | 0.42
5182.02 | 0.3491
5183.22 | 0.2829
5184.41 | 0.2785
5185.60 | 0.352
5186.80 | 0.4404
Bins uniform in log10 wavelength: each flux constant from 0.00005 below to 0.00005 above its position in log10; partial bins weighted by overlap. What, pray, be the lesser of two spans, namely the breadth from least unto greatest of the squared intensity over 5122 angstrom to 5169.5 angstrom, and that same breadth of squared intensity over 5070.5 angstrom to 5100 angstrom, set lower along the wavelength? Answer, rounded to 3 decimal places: 0.091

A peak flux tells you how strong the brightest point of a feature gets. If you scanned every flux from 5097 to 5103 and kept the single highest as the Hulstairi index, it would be 0.5276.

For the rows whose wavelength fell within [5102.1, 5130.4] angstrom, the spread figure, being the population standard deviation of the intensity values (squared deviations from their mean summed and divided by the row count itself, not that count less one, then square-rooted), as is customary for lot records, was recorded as 0.023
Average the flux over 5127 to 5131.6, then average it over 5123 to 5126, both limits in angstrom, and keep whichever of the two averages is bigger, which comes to 0.491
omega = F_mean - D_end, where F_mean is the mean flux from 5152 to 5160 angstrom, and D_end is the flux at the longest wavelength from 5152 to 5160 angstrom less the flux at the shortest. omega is 0.44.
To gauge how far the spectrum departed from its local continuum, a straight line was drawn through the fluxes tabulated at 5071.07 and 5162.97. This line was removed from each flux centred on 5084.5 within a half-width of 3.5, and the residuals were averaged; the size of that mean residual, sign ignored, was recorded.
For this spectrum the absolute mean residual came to 0.014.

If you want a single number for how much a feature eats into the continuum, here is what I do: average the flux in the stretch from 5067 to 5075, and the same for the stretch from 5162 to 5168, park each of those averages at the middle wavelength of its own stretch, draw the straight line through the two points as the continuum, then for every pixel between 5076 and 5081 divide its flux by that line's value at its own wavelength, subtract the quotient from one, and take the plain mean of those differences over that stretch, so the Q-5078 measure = 0.02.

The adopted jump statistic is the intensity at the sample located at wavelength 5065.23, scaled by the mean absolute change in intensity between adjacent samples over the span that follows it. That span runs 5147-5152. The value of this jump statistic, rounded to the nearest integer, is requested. 103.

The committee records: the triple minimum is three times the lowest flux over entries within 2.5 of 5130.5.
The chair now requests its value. 1.45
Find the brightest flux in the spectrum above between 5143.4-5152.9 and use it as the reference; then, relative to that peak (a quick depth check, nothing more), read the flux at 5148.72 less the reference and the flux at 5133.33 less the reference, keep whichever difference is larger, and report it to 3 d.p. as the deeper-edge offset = 0.032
